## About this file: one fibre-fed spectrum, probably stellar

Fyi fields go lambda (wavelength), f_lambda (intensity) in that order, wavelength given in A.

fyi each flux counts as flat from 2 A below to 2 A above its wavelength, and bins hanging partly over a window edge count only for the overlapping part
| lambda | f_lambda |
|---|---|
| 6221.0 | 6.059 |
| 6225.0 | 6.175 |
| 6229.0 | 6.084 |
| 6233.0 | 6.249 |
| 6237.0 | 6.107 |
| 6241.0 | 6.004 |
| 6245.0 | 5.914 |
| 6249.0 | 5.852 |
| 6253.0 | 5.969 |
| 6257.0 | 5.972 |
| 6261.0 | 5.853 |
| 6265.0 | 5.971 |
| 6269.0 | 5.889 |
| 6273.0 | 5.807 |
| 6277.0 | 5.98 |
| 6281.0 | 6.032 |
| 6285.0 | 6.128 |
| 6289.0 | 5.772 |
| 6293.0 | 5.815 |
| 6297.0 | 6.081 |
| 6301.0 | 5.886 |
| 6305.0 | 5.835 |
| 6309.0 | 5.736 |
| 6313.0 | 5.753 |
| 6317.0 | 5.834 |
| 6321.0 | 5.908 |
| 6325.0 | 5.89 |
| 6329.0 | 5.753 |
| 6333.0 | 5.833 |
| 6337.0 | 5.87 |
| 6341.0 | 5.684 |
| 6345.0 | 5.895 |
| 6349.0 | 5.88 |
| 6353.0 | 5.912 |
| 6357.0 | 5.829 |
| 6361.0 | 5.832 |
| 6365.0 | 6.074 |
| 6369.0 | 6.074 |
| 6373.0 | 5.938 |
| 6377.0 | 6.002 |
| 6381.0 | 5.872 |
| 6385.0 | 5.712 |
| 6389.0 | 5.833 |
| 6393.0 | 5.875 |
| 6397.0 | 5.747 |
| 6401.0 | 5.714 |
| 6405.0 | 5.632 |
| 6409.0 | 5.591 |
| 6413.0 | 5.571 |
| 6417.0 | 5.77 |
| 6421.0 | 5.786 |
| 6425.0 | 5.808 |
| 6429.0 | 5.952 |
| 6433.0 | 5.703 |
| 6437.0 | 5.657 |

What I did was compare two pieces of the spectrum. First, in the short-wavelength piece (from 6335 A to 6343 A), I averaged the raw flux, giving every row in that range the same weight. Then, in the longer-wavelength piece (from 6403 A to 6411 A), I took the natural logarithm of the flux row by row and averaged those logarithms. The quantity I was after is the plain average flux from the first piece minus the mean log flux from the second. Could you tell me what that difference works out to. 4.05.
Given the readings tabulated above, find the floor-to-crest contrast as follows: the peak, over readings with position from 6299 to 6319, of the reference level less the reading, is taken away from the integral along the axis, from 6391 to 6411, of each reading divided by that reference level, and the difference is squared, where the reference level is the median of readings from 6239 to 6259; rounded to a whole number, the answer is 357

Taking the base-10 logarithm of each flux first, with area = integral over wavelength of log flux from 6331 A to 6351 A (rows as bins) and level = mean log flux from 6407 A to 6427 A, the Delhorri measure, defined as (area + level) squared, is 258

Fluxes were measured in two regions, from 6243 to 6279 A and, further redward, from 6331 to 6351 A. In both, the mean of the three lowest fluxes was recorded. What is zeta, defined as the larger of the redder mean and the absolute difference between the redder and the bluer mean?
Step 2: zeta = 5.80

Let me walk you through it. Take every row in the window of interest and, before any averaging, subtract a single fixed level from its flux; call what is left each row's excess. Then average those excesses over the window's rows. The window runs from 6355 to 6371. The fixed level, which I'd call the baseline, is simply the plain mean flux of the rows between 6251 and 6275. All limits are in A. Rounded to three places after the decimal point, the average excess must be 0.042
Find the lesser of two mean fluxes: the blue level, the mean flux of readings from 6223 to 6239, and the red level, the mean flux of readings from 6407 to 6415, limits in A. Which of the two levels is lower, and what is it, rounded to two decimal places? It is 5.58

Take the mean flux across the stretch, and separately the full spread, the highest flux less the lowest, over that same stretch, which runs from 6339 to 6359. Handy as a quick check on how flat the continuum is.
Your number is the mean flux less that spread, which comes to 5.61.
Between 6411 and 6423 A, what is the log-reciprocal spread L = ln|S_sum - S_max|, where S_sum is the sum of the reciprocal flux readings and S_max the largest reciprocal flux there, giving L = -1.1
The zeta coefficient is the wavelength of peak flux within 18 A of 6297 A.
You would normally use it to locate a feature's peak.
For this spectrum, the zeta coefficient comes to 6285.0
